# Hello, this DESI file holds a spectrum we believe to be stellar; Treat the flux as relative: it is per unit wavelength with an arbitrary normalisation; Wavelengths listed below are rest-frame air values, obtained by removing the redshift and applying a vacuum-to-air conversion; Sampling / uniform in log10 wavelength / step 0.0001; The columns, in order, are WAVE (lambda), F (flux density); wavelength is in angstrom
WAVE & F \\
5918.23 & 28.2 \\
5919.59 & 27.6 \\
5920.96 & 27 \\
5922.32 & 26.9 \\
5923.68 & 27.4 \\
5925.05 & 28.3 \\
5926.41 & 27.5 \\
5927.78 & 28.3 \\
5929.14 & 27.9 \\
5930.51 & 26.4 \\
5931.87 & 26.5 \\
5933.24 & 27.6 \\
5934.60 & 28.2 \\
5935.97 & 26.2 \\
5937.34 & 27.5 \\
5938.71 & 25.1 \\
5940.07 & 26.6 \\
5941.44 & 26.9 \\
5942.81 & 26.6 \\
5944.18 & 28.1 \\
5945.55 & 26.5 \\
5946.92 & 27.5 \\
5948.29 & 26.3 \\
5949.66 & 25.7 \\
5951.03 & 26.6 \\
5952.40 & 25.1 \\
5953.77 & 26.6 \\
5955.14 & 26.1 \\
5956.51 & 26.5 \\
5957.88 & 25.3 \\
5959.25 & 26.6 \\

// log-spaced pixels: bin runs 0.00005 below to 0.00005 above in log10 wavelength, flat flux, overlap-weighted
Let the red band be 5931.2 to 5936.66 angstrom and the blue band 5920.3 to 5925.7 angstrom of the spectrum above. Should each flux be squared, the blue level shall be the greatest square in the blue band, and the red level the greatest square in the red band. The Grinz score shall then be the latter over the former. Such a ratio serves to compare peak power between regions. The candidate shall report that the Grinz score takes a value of 0.99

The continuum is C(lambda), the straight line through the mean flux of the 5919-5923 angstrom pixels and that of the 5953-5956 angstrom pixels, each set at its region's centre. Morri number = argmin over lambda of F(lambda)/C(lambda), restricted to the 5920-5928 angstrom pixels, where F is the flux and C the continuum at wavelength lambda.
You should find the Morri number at 5922.32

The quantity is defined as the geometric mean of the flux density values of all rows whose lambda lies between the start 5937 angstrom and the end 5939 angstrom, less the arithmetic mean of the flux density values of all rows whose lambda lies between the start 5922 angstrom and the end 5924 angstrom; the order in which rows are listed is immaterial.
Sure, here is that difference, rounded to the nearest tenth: -0.9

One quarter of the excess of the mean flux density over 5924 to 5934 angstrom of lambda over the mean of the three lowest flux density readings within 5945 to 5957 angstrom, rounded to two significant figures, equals 0.47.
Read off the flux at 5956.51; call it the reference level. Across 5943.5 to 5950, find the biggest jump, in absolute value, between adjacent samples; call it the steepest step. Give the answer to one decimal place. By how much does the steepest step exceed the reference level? -24.9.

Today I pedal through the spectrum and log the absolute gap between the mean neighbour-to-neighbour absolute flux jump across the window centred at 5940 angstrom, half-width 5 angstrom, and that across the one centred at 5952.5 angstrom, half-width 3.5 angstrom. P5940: 0.12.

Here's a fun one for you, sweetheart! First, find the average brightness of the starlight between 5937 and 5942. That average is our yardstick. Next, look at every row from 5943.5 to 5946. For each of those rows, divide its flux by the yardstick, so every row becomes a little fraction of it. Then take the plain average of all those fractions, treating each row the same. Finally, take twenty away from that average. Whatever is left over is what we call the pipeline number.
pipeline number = -18.97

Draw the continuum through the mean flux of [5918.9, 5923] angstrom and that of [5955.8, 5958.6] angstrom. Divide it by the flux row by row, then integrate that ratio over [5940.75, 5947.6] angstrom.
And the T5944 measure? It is 6.7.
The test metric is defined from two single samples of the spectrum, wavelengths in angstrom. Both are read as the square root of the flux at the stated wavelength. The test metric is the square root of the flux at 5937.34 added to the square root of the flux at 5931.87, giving 10.4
